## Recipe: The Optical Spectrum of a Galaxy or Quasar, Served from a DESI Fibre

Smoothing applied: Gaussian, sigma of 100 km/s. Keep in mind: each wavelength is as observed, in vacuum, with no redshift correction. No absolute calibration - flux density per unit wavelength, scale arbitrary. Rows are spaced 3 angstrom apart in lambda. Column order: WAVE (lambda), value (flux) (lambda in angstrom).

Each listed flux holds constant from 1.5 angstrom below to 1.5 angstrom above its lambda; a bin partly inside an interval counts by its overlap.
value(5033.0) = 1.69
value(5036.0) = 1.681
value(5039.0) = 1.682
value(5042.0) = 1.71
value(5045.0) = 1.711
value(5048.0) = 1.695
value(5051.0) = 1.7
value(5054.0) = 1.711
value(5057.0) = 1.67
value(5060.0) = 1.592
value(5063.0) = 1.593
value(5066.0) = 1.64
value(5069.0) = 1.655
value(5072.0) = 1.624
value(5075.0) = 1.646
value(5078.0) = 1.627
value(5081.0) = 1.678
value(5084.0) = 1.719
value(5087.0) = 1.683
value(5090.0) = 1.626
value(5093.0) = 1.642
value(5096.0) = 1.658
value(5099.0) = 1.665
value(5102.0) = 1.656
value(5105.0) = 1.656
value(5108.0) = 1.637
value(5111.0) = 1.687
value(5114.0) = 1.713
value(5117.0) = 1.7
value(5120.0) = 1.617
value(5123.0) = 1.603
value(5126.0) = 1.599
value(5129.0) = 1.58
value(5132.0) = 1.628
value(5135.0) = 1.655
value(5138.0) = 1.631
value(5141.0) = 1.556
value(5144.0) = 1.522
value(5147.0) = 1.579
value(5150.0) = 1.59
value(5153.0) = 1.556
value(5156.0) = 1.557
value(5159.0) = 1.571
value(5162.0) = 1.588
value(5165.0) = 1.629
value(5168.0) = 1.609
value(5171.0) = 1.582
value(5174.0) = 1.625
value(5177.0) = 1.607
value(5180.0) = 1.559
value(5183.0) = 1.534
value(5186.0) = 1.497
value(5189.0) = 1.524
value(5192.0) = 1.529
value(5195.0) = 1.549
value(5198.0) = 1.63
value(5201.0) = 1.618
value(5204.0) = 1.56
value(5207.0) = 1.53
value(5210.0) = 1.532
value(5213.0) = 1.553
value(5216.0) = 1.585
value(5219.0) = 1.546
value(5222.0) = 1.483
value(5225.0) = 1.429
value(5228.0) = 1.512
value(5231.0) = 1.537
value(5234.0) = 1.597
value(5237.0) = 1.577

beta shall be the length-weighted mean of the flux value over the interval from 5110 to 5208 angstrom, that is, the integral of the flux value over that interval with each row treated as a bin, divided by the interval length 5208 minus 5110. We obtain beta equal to 1.59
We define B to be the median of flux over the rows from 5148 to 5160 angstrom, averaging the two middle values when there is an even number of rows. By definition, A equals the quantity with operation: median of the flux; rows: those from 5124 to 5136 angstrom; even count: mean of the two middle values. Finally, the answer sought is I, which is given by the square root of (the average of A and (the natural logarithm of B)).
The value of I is 1.02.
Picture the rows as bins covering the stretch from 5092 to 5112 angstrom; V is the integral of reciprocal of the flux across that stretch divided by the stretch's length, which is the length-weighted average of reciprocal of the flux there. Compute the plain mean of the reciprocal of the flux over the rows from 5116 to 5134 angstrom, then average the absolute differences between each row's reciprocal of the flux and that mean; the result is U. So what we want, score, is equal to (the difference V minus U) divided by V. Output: 0.982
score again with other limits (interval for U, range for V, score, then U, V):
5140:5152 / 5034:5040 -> 0.984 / 0.009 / 0.594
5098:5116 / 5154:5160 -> 0.989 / 0.007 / 0.640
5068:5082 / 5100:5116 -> 0.990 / 0.006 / 0.599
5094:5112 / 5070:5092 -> 0.994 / 0.004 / 0.604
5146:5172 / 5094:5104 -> 0.989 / 0.007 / 0.603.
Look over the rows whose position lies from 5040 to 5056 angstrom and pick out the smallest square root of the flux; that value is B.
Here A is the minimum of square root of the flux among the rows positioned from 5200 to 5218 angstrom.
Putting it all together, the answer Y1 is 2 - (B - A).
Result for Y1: 1.94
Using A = 1.237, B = 1.30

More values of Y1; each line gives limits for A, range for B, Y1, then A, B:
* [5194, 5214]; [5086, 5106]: 1.96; 1.237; 1.28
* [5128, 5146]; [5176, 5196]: 2.01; 1.234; 1.22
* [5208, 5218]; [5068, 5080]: 1.96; 1.238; 1.27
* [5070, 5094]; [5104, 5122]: 2.00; 1.274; 1.27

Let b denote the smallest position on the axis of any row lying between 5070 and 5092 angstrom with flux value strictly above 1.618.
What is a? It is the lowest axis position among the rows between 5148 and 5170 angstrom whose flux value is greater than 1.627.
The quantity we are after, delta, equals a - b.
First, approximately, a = 5165.0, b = 5072.0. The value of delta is 93 angstrom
